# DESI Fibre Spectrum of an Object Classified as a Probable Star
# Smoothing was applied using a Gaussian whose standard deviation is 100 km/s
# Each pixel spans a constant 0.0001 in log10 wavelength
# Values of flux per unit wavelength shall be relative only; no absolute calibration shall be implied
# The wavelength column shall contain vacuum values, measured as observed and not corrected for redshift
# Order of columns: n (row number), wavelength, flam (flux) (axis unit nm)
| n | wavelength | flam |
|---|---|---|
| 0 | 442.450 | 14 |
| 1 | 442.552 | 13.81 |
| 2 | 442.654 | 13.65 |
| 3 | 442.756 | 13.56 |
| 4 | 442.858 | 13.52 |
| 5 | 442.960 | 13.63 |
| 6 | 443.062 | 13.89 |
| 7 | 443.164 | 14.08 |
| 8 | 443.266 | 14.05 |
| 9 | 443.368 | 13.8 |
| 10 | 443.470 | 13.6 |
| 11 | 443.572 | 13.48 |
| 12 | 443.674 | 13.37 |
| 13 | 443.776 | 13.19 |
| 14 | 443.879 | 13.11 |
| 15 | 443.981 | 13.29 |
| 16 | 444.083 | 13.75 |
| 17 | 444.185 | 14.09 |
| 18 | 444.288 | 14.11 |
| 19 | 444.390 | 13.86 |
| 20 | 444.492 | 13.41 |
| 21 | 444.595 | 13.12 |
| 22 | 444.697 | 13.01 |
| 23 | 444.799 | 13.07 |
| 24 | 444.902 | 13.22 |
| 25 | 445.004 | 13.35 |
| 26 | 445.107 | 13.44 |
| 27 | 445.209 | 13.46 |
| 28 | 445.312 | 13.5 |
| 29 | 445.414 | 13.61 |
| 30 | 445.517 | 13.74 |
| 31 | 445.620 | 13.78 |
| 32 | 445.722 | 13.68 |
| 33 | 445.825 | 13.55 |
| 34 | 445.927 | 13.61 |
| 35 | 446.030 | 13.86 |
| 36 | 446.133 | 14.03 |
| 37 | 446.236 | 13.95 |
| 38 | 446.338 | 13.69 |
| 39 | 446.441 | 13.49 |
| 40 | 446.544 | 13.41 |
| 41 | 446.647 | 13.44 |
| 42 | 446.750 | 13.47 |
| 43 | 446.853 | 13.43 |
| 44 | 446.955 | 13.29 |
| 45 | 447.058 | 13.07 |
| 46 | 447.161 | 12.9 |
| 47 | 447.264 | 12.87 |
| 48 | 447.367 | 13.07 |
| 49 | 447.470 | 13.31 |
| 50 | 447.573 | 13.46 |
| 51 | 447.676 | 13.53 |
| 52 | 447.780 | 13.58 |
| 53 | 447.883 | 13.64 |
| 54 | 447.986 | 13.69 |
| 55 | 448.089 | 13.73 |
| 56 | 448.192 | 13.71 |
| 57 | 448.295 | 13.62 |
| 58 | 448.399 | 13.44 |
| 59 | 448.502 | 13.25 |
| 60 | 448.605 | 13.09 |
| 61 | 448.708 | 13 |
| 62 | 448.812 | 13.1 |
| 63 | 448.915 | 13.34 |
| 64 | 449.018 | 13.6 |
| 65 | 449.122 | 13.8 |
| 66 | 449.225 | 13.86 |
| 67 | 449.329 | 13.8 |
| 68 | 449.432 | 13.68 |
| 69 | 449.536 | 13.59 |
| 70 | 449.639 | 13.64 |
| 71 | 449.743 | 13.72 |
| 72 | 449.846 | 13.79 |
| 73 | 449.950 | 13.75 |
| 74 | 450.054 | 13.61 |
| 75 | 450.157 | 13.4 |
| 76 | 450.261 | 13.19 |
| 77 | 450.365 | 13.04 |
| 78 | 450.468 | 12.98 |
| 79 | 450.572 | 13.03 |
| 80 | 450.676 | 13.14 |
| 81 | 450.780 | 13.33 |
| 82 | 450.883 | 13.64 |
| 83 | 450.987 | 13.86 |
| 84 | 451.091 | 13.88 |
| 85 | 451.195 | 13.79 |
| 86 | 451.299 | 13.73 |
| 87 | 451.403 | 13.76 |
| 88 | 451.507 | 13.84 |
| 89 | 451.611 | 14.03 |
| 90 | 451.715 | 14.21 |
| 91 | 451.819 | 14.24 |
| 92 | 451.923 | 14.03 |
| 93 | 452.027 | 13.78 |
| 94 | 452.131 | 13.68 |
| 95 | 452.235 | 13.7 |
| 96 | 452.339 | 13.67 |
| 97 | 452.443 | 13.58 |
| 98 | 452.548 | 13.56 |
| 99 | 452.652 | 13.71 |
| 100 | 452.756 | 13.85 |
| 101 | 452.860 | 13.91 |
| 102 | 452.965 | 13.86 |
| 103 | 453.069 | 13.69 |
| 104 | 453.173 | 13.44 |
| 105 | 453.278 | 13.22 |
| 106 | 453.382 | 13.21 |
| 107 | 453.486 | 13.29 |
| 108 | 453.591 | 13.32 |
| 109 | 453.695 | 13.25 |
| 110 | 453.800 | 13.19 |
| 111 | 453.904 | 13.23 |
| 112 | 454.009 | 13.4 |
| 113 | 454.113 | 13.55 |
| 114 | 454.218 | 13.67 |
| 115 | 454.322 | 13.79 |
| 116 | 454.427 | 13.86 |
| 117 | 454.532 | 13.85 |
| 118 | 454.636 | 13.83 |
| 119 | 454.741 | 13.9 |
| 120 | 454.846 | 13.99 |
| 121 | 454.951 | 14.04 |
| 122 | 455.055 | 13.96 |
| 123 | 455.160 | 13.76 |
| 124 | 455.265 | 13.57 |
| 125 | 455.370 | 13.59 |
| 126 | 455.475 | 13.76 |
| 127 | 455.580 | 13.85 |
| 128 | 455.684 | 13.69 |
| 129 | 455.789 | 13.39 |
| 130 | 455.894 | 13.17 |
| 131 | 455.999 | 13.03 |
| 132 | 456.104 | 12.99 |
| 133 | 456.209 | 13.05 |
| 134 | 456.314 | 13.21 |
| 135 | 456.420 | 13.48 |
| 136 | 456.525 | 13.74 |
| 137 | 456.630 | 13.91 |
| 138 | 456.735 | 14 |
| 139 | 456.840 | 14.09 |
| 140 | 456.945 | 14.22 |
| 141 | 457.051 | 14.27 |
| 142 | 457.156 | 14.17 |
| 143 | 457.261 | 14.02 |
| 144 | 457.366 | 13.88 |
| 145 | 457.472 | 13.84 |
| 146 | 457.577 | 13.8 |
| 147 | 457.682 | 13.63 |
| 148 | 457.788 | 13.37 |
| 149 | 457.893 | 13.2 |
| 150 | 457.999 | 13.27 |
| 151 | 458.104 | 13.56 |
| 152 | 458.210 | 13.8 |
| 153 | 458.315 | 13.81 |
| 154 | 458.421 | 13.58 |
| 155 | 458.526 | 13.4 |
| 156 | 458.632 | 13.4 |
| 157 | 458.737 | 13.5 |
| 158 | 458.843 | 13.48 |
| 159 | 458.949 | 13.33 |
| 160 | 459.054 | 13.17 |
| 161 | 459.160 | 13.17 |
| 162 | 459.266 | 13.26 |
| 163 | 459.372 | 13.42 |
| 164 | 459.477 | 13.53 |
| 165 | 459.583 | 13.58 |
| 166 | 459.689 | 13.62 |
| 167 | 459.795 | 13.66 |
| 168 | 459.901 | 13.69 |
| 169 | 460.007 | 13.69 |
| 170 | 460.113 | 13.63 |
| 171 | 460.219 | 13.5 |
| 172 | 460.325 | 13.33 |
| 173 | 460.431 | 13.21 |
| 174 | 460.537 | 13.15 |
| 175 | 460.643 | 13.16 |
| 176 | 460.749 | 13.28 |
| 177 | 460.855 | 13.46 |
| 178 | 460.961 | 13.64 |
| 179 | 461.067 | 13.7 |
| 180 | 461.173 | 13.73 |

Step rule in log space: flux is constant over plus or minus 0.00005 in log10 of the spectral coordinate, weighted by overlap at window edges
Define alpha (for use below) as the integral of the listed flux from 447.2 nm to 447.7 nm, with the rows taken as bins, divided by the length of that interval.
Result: 13.2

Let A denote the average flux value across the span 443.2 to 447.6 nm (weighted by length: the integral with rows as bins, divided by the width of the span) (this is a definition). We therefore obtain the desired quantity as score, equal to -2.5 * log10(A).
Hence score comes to -2.825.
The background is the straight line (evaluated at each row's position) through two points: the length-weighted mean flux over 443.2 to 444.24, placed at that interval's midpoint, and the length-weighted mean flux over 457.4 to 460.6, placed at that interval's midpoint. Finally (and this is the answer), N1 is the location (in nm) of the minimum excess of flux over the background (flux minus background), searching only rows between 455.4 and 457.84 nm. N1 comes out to 456.104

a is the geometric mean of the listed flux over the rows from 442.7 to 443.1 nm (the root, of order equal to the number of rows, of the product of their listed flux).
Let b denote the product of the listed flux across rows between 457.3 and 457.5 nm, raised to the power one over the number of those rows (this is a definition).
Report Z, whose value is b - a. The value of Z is 0.21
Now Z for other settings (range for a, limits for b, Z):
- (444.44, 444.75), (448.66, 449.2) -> 0.19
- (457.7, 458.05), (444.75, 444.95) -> -0.14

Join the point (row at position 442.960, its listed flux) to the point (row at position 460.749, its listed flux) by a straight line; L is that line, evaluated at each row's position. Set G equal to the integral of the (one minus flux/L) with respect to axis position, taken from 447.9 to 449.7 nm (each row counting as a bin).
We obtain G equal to -0.002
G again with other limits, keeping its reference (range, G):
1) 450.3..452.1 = -0.026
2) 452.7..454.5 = -0.013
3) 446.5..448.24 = 0.020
